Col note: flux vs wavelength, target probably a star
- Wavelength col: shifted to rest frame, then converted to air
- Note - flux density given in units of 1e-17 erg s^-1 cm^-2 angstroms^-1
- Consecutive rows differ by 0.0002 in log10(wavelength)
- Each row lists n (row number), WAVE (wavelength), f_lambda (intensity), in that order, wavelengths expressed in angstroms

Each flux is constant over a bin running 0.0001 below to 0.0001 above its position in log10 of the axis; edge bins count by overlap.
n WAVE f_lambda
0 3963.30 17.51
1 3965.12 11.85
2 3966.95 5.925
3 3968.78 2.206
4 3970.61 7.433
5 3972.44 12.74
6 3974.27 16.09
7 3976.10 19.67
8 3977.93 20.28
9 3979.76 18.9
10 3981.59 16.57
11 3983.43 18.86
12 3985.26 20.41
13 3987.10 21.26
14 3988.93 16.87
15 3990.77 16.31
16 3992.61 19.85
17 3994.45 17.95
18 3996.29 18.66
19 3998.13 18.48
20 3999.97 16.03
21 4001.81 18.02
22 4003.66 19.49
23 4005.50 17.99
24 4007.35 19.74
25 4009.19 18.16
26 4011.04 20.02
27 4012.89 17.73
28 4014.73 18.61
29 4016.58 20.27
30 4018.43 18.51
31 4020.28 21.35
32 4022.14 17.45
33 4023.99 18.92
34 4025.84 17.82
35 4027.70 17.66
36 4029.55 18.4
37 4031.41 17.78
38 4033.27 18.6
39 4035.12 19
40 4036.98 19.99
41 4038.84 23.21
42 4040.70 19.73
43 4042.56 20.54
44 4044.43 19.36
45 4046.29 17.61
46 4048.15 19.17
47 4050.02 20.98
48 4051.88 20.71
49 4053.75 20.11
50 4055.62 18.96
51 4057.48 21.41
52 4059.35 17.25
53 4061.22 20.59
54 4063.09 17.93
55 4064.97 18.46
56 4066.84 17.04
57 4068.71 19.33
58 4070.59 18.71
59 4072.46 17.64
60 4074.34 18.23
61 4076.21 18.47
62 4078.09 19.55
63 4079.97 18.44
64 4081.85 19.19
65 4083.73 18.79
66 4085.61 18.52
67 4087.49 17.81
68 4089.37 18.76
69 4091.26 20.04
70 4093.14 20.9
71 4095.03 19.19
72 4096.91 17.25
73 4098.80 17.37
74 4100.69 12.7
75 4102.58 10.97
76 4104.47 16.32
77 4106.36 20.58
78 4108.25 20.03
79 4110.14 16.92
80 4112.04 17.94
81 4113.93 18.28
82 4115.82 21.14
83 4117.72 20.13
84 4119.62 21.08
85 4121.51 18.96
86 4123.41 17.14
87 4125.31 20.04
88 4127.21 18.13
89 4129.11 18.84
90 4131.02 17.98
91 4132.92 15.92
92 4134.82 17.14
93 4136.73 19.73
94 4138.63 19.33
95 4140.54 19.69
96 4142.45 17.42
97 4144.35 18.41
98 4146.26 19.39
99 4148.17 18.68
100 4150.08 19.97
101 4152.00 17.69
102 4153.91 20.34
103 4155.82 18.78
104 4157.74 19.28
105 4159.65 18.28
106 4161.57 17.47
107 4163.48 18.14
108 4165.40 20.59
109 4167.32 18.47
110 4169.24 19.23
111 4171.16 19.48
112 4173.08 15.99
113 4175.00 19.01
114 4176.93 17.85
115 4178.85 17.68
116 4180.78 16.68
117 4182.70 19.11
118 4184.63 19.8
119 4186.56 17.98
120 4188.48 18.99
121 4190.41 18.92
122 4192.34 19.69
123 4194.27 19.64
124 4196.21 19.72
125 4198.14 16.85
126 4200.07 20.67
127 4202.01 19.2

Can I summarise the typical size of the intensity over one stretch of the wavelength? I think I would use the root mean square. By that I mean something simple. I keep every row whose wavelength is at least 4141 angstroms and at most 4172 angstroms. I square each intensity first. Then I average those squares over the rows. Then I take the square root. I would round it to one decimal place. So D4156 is 18.9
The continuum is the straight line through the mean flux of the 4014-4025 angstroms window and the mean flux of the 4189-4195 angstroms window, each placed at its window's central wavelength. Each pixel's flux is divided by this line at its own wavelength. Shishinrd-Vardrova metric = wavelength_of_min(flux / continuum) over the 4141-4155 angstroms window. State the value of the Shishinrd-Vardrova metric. 4142.45 angstroms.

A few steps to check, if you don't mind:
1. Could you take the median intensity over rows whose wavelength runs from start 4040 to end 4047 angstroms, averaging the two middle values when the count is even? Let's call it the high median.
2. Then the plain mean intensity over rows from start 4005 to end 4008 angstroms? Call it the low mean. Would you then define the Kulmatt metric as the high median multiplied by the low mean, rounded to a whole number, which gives 369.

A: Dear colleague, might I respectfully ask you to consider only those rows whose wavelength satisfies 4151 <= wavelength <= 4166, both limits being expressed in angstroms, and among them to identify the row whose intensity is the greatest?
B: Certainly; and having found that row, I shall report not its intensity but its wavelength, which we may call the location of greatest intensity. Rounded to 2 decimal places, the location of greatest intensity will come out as 4165.40 angstroms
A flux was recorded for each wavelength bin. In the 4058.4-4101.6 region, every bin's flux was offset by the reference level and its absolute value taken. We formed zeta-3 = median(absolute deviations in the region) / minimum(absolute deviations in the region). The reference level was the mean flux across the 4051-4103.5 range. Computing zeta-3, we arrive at 11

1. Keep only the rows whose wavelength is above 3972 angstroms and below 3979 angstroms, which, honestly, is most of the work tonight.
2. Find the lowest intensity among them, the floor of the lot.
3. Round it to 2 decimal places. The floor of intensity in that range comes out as 12.74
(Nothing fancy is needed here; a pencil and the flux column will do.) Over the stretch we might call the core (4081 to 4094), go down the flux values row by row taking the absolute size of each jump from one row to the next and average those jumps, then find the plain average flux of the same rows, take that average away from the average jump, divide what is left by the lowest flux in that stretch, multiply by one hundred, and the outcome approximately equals -103.3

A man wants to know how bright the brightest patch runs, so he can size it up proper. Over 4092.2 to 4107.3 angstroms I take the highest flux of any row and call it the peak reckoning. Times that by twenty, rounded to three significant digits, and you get 418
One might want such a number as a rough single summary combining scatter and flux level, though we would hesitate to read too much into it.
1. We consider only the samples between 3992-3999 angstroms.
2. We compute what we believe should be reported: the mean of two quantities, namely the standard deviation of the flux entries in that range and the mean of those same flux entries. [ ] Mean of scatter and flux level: 9.7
